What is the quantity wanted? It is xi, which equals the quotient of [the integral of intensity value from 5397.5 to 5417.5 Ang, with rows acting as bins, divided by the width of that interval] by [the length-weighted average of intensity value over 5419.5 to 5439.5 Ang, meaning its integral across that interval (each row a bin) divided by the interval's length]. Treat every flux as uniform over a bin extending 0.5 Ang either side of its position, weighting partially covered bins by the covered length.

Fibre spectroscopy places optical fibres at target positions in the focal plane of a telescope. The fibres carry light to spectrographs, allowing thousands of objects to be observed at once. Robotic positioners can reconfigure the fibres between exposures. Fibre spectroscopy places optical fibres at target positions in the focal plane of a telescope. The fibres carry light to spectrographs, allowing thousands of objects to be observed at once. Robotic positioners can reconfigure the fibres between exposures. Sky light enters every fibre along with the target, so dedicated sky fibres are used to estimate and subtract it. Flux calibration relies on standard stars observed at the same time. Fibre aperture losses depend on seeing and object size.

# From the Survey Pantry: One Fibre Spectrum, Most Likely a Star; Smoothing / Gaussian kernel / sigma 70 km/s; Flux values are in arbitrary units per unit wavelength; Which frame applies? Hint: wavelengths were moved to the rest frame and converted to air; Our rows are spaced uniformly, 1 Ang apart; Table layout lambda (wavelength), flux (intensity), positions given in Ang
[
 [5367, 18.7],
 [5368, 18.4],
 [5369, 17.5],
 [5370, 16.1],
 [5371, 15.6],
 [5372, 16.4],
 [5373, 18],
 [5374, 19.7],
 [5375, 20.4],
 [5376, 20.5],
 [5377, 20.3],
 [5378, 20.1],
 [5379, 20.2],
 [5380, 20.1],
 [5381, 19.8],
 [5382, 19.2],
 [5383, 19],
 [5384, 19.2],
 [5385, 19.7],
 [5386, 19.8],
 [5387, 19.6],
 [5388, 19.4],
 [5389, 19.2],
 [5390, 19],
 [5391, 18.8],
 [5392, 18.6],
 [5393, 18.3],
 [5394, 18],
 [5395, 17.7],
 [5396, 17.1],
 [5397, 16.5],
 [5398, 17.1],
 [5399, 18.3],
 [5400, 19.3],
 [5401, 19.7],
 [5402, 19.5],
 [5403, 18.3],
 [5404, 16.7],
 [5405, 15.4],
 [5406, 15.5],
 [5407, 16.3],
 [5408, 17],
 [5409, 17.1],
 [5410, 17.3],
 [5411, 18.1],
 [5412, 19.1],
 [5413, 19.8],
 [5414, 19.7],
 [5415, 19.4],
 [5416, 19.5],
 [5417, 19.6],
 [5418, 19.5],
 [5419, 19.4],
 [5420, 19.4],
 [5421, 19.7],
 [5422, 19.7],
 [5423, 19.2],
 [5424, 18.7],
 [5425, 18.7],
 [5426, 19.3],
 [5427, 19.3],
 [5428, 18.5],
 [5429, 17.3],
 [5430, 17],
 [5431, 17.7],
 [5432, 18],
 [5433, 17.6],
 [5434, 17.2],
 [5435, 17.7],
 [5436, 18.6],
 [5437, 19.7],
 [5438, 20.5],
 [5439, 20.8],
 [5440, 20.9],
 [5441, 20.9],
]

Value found 0.97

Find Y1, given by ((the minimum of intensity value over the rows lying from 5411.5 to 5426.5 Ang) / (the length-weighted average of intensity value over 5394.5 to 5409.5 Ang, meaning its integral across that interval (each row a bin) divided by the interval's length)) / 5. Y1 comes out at 0.215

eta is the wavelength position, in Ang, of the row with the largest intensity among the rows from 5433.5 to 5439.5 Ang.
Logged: 5439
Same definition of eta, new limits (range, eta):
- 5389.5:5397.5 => 5390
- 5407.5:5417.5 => 5413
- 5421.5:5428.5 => 5422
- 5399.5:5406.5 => 5401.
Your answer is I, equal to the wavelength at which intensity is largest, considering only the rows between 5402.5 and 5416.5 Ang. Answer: 5413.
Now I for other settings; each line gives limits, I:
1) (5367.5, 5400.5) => 5376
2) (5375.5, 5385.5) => 5376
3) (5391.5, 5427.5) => 5413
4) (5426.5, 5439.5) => 5439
